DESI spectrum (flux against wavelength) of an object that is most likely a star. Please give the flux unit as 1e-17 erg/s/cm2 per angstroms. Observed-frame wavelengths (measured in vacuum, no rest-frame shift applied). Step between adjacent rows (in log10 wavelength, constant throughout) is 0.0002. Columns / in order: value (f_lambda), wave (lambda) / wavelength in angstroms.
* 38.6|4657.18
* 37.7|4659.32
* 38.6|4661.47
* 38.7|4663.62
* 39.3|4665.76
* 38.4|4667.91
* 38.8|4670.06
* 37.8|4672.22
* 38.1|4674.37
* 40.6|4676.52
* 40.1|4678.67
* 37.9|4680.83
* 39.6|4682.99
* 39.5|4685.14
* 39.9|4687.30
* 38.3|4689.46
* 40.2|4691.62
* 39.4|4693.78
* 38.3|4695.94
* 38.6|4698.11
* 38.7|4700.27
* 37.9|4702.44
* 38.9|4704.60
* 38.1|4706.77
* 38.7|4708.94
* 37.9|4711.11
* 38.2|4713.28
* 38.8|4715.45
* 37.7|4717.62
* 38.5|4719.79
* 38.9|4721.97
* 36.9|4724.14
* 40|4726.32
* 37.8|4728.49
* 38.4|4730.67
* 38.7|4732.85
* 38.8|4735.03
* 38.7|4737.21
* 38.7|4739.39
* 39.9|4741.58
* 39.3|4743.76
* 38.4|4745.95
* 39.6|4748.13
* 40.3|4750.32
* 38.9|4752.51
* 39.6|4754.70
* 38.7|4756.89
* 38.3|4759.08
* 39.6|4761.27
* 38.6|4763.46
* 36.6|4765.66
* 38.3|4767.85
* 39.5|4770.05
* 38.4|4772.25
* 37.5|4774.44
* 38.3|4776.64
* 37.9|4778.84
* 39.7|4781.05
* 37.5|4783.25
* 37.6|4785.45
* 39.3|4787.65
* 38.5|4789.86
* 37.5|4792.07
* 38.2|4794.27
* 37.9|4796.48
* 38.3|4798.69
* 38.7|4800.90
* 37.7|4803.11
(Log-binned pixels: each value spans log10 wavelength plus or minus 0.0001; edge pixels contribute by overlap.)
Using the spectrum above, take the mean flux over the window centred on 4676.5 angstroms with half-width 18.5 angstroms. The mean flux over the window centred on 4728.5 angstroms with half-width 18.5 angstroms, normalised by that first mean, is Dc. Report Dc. 0.99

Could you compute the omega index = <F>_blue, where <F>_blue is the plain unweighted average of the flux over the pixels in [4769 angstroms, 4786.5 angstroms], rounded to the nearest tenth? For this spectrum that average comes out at 38.3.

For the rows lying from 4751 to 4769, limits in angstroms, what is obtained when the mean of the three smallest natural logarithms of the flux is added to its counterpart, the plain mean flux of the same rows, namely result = 42.2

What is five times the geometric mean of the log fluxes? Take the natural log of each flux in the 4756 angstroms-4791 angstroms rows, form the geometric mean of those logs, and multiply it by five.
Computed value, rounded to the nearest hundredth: 18.24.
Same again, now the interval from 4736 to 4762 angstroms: 18.34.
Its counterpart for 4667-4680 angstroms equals 18.31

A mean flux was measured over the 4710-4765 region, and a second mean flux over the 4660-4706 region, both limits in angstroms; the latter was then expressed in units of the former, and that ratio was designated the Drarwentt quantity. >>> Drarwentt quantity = 1.00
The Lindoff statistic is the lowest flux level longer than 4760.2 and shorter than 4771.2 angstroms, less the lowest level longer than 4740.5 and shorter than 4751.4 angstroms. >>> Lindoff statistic -1.8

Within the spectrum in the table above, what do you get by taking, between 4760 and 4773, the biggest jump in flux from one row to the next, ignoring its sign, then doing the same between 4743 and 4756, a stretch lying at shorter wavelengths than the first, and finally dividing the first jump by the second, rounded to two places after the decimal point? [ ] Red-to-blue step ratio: 1.43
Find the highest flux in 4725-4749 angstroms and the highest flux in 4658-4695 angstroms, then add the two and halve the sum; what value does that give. 40.3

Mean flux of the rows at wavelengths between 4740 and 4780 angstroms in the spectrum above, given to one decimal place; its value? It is 38.8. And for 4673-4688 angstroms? 39.4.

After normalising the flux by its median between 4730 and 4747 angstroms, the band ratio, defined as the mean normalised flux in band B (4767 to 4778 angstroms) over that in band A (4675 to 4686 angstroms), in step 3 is 0.97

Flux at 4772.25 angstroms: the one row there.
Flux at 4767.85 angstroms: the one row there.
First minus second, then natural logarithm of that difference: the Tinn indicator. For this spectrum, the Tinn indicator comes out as -2.3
